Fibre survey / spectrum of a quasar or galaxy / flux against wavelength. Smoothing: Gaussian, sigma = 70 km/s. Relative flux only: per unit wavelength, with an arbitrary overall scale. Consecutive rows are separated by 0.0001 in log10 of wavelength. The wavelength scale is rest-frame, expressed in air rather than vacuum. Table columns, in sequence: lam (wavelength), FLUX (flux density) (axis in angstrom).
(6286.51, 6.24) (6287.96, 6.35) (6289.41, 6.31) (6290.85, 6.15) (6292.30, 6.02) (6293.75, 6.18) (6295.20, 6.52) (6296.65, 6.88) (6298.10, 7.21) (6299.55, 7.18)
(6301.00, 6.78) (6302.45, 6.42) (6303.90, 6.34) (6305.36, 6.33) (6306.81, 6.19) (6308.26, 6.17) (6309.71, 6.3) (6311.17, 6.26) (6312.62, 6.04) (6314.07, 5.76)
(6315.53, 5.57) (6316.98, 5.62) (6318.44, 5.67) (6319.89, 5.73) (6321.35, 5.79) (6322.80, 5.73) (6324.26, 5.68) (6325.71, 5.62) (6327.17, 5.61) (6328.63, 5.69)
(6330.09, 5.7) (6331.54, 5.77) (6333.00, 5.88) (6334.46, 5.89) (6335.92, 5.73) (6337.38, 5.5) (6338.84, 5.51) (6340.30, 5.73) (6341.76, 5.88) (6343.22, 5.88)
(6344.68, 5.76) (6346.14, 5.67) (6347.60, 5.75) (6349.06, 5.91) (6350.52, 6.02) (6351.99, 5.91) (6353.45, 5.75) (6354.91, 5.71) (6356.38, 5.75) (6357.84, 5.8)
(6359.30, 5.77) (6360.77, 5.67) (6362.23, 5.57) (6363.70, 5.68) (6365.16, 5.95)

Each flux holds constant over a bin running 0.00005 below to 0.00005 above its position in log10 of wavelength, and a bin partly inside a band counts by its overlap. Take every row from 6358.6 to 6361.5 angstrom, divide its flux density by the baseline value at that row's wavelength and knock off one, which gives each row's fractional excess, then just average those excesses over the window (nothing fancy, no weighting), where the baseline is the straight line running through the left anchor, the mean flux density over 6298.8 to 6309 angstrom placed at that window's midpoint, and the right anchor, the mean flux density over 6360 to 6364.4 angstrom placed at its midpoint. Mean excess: 0.01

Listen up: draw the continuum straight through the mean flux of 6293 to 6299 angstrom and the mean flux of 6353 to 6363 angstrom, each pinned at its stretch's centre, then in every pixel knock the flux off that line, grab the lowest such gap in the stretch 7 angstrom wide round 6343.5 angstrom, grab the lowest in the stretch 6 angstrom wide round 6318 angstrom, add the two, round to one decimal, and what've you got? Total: 0.7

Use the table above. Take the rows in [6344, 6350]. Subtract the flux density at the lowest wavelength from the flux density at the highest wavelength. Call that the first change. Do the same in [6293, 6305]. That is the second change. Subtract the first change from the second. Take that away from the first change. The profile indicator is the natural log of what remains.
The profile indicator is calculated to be -1.97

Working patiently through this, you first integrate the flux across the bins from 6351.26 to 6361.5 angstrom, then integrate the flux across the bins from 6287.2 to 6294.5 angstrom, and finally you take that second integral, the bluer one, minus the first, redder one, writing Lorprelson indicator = -14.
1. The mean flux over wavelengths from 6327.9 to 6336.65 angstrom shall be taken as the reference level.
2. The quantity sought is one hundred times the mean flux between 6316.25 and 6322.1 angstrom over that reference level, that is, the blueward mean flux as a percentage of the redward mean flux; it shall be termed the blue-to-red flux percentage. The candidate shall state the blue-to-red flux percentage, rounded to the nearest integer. 99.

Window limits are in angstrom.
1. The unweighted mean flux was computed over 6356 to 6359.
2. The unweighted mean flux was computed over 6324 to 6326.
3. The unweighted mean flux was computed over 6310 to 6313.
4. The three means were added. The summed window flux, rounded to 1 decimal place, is 17.6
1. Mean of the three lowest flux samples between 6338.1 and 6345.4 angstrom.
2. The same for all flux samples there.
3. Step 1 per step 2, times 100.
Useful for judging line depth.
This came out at 98.5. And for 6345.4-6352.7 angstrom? 98.7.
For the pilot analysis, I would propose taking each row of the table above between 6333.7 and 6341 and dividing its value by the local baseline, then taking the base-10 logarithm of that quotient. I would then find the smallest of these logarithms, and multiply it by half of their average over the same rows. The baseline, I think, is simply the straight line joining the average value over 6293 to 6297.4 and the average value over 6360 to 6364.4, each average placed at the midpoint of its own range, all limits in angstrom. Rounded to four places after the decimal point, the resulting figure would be 0.0004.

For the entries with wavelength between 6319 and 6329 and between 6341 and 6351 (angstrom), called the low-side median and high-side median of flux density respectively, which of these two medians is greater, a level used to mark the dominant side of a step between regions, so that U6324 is 5.9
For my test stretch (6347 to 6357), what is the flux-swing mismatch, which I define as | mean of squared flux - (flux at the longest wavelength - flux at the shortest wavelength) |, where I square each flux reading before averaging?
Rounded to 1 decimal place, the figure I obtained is 34.0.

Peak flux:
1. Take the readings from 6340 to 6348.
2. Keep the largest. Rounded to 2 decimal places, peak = 5.88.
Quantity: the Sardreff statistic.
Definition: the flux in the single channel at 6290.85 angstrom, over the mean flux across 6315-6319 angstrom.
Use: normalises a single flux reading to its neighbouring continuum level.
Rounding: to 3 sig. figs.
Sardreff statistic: 1.09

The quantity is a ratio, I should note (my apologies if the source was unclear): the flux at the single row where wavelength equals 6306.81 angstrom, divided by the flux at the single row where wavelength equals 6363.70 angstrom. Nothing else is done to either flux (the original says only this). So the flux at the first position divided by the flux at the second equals 1.09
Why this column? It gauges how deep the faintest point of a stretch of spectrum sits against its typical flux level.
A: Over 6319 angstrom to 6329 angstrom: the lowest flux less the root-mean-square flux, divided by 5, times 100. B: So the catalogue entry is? -1.7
